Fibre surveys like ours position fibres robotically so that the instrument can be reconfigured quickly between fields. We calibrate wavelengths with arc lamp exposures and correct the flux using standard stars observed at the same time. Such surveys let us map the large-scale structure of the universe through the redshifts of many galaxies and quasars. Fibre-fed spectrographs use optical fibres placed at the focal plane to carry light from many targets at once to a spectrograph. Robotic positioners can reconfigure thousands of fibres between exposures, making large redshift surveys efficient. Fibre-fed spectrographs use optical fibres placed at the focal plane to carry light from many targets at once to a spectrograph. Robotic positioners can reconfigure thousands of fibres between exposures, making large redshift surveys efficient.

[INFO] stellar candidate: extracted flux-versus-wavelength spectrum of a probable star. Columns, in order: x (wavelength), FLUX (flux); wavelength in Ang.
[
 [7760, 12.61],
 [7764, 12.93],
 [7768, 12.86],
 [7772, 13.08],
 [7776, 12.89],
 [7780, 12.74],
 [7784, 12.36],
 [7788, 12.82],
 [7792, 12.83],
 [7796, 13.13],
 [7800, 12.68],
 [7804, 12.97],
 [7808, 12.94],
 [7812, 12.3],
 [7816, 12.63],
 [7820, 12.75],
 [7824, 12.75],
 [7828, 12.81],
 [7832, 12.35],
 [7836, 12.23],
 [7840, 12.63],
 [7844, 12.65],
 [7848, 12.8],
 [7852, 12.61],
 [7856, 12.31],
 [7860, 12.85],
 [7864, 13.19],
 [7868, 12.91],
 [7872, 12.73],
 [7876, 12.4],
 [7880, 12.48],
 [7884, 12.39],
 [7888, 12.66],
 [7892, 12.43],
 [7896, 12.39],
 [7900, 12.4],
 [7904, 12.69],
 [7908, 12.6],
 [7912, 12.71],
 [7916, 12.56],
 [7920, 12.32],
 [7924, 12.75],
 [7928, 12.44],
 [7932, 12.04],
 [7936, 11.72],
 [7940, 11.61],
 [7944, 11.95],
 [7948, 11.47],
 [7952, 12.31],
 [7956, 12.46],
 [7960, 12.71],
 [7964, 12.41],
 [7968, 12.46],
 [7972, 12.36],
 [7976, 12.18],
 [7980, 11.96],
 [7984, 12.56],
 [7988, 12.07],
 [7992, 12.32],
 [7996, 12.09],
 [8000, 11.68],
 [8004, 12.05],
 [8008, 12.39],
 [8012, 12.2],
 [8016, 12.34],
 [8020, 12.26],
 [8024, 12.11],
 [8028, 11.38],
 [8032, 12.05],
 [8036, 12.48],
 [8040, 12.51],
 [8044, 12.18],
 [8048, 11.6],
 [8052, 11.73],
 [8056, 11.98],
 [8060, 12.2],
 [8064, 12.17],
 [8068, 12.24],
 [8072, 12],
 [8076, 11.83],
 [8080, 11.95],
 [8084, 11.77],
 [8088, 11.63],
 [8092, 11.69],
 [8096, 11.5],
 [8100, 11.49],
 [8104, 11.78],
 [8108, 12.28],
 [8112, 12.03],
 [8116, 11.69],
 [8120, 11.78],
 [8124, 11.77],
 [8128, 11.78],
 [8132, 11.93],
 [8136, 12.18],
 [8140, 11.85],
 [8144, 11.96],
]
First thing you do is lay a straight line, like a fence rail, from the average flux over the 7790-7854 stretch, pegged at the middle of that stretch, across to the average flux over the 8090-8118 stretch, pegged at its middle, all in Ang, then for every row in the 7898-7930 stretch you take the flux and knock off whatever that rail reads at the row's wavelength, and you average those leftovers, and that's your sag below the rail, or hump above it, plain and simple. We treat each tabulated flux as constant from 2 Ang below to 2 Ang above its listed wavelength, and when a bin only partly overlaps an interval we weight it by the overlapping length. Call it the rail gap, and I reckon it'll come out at 0.16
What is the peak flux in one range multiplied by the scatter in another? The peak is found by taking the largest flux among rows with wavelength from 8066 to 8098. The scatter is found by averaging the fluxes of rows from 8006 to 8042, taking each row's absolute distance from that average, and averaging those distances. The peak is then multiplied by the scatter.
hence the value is 2.8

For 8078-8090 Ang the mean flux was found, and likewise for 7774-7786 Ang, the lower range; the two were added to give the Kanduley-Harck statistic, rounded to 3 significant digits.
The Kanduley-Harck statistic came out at 24.4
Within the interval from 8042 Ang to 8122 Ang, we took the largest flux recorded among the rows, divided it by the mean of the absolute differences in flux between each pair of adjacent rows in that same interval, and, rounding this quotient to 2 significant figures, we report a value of 60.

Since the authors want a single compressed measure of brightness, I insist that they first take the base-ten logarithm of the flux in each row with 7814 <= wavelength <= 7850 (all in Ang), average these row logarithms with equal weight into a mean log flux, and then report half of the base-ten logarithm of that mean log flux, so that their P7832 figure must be 0.021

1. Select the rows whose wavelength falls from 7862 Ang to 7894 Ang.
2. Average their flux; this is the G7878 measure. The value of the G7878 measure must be 12.6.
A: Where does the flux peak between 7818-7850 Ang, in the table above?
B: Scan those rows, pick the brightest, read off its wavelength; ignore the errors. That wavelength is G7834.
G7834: 7828 Ang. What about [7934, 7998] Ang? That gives 7960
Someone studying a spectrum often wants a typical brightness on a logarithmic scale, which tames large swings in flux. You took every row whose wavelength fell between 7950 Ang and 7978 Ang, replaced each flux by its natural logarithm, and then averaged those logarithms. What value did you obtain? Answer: 2.52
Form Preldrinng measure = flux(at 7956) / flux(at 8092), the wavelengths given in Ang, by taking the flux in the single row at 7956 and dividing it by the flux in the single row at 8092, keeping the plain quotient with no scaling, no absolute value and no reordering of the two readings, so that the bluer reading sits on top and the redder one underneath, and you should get 1.07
